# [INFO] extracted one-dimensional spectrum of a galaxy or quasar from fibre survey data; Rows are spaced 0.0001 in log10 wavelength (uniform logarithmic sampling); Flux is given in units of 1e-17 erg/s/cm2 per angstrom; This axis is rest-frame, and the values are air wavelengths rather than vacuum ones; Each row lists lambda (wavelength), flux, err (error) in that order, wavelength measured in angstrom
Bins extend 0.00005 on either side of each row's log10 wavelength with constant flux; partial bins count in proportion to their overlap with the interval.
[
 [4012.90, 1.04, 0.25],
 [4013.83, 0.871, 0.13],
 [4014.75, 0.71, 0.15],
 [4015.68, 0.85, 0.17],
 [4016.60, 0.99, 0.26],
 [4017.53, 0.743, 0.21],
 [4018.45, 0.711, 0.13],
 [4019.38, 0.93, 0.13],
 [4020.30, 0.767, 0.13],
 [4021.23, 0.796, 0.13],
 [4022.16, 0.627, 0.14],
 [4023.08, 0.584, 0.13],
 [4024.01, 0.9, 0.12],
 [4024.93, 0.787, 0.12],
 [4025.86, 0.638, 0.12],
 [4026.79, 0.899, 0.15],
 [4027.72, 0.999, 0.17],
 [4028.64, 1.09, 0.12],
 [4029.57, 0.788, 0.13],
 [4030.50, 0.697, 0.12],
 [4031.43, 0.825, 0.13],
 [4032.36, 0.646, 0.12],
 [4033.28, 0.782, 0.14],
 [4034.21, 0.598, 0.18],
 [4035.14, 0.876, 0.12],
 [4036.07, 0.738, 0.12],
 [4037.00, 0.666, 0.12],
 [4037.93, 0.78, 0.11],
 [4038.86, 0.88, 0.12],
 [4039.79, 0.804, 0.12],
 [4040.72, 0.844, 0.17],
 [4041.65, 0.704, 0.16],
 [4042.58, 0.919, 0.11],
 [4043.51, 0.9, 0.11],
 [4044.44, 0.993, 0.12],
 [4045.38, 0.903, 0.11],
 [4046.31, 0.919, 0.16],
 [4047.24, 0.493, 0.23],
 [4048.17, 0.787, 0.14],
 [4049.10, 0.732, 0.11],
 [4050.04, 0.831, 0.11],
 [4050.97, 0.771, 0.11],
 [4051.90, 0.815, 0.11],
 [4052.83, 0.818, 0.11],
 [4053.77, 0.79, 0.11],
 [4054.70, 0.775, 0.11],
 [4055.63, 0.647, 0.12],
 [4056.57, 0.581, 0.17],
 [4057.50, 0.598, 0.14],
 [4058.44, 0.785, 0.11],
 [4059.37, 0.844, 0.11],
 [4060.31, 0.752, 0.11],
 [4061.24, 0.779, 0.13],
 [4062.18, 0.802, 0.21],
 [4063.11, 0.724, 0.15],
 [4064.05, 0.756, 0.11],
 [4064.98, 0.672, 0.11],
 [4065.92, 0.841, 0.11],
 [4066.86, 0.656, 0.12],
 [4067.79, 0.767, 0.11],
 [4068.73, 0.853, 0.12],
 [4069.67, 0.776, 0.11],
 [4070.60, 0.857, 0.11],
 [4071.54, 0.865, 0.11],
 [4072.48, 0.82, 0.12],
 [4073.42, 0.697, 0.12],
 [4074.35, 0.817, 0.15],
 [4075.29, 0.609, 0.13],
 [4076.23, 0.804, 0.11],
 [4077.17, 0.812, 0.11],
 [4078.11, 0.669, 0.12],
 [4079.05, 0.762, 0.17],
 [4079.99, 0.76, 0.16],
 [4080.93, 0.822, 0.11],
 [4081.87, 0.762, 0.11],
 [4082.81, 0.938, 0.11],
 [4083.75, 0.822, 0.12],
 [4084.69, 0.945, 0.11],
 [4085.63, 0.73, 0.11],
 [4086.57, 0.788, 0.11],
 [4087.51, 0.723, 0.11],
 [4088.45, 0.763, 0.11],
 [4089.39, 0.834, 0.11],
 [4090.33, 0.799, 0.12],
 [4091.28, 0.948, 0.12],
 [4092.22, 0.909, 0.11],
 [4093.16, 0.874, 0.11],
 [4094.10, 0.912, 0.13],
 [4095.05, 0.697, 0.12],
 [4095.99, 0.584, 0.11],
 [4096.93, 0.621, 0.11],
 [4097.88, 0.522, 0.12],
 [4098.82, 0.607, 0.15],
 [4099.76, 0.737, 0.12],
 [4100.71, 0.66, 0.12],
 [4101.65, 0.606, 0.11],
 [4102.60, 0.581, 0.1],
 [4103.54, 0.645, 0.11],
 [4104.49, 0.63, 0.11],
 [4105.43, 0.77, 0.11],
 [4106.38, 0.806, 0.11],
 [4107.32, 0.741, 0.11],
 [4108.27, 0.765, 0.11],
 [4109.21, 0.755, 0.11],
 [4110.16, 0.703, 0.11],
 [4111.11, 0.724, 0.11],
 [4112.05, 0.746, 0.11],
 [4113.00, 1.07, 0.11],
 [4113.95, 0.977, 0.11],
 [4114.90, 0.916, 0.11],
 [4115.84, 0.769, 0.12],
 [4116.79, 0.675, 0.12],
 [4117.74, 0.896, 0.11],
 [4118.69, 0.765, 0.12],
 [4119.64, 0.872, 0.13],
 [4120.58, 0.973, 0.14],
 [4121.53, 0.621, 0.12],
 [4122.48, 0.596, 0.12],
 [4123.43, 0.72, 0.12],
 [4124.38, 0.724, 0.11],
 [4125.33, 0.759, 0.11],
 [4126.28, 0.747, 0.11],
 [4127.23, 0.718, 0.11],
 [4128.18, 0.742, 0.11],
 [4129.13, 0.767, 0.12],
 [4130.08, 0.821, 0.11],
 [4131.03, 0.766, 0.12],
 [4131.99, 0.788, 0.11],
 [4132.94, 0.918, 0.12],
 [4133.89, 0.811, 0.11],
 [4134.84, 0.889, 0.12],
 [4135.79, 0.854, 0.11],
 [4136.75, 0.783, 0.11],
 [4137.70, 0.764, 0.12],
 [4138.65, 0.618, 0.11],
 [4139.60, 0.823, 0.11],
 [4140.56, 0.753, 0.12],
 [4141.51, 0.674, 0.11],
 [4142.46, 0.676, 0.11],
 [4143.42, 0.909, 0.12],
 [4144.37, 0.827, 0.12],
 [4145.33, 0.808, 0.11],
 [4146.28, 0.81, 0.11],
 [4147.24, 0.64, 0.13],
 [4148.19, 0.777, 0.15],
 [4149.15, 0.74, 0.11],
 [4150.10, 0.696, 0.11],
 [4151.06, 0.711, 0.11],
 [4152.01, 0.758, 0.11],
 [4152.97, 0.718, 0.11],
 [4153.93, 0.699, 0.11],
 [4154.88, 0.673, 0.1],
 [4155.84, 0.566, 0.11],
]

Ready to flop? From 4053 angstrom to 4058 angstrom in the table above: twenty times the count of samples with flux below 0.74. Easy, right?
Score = 60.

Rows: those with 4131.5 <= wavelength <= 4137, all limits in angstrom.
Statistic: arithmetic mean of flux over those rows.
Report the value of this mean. 0.84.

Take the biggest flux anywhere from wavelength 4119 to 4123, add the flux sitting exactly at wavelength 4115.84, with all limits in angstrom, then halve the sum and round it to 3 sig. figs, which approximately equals 0.871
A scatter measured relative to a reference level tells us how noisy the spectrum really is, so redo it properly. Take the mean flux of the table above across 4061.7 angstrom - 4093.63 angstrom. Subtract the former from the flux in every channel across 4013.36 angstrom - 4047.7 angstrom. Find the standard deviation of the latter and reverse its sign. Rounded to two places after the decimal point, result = -0.13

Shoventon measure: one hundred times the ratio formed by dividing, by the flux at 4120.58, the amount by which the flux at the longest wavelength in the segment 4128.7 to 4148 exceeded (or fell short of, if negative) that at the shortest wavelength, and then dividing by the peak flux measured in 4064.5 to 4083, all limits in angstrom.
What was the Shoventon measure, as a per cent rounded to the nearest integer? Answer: -14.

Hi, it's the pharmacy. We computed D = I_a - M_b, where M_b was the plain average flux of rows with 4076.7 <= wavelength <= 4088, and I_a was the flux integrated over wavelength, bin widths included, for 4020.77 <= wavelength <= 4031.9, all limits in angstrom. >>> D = 8.13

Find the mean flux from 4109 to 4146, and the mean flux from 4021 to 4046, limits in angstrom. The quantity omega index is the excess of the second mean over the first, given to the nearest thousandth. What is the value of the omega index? 0.015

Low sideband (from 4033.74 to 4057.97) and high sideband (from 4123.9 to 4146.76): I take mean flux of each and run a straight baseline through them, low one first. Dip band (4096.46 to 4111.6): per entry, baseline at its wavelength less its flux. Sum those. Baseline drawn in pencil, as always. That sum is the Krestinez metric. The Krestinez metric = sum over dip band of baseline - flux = 1.6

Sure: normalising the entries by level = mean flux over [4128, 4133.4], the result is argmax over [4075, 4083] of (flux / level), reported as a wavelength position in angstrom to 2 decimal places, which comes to 4082.81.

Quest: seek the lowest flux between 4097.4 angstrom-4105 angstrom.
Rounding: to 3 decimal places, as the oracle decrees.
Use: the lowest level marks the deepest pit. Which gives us 0.522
